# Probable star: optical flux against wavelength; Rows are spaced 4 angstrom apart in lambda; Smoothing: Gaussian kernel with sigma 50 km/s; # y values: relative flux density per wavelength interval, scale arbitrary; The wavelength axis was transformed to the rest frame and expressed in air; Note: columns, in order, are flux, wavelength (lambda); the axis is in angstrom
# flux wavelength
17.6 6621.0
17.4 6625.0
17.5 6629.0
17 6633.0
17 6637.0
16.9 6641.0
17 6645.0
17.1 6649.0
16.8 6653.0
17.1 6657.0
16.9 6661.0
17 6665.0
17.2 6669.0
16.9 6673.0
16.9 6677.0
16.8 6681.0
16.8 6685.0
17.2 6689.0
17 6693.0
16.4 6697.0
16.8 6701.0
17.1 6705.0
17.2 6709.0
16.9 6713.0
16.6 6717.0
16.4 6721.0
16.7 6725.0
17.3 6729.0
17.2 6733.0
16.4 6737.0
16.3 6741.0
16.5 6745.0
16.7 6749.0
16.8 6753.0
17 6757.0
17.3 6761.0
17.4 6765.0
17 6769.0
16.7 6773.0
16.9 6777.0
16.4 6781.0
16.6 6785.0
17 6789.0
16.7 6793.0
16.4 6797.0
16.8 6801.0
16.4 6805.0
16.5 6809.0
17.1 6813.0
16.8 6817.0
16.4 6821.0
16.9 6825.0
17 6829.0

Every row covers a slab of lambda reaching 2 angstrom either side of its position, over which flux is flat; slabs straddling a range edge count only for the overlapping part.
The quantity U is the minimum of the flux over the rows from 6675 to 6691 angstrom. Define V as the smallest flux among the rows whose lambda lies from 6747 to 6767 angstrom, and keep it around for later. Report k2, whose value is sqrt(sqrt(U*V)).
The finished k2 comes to 4.09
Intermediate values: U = 16.8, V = 16.7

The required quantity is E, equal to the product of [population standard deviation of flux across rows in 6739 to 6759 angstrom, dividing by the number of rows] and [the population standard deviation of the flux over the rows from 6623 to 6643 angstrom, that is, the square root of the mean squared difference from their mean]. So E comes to 0.058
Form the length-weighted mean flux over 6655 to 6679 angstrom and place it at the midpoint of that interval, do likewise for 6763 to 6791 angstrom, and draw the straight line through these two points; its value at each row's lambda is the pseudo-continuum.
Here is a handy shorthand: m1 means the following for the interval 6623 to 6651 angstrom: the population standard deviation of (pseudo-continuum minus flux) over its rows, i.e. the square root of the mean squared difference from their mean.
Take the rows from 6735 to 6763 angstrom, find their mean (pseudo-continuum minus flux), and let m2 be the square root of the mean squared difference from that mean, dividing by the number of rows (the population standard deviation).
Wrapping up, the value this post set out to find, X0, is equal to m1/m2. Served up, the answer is 0.6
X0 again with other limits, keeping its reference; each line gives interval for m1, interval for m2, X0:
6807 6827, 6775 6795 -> 1.2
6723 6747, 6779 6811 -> 1.9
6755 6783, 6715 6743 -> 0.8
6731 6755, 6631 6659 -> 3.0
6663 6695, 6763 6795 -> 0.5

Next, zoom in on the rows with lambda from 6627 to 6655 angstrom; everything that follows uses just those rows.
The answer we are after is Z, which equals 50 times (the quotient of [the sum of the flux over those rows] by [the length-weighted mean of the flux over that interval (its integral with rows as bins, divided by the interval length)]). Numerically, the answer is 350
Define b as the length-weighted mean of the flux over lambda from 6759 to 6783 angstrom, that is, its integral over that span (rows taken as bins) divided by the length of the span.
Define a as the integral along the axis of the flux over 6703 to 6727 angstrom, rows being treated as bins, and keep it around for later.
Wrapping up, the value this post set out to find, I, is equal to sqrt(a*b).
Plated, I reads 82.7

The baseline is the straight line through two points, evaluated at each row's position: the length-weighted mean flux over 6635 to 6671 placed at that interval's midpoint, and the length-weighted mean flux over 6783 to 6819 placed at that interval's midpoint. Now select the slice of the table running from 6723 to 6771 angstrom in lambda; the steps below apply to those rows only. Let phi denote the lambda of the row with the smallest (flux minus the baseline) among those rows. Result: 6741.0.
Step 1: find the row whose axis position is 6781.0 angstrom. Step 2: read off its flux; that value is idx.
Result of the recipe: 16.4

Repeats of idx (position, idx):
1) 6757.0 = 17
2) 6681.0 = 16.8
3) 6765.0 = 17.4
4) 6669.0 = 17.2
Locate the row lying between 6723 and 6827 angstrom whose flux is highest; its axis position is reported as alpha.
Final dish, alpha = 6765.0 angstrom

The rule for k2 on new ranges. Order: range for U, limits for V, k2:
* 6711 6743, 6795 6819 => 4.04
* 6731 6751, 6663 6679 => 4.07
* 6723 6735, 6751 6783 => 4.07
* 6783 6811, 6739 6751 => 4.04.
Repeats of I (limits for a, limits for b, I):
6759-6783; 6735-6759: 82.2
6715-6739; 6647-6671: 82.7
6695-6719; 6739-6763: 82.3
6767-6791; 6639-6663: 82.6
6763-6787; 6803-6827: 82.1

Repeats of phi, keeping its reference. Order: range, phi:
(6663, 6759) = 6741.0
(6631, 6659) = 6653.0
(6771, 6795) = 6781.0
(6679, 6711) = 6697.0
